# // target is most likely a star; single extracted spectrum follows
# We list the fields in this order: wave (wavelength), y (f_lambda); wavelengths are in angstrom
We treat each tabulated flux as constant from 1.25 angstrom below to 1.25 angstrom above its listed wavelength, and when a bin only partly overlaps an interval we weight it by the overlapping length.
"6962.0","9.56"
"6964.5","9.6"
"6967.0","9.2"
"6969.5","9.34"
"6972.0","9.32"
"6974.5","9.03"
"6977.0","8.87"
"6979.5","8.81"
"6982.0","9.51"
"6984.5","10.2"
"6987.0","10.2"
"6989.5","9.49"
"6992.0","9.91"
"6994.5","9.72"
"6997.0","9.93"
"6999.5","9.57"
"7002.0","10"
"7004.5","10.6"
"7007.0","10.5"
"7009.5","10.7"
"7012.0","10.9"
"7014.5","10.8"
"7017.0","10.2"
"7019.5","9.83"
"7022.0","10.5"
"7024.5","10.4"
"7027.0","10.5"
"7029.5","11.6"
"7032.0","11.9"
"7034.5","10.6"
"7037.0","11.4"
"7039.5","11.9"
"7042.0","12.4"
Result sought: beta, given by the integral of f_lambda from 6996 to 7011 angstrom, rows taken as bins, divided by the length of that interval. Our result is 10.2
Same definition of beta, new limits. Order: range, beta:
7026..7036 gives 11.2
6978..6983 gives 9.1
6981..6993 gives 9.9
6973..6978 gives 9.0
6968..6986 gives 9.3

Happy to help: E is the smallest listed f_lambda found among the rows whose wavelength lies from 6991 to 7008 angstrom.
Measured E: 9.57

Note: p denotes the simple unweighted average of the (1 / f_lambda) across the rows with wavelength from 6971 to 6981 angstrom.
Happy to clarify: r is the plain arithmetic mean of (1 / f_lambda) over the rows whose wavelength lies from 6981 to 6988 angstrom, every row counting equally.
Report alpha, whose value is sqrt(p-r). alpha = 0.103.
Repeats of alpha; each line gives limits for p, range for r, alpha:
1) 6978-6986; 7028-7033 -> 0.143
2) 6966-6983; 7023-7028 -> 0.117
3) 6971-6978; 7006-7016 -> 0.130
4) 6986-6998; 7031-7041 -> 0.119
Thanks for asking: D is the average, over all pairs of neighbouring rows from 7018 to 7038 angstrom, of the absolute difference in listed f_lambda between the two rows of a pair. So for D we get 0.62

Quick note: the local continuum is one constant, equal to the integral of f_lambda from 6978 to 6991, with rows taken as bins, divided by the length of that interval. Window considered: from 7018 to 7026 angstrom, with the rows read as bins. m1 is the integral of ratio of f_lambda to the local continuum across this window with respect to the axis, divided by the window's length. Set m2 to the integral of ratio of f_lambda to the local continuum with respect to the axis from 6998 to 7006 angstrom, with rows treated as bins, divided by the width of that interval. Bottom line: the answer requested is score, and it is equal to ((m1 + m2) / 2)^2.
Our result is 1.11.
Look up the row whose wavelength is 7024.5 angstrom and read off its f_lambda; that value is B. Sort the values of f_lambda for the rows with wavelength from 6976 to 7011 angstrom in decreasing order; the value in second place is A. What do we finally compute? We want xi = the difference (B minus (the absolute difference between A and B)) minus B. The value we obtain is -0.2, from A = 10.6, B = 10.4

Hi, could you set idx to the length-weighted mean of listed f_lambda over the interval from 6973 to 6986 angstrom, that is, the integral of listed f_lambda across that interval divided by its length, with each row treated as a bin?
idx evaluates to 9.3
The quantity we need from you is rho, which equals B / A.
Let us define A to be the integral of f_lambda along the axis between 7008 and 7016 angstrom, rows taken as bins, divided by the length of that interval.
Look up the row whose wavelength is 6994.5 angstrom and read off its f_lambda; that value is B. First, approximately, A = 10.8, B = 9.72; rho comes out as 0.90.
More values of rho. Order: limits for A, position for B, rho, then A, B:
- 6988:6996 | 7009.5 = 1.10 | 9.7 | 10.7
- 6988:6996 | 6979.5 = 0.91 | 9.7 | 8.81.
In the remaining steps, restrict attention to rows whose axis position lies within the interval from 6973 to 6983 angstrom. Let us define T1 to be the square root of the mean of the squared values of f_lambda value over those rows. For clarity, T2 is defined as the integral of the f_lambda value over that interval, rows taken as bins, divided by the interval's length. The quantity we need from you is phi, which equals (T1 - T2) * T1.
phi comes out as 0.08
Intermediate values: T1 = 9.1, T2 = 9.1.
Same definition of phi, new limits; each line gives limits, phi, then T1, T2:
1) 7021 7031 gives -0.26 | 10.8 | 10.8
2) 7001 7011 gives -0.20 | 10.5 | 10.5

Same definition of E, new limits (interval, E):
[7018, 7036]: 9.83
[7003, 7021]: 9.83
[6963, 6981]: 8.81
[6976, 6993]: 8.81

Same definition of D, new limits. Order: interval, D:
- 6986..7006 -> 0.42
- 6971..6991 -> 0.37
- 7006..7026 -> 0.32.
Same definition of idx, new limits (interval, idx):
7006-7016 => 10.7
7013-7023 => 10.3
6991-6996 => 9.8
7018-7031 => 10.6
